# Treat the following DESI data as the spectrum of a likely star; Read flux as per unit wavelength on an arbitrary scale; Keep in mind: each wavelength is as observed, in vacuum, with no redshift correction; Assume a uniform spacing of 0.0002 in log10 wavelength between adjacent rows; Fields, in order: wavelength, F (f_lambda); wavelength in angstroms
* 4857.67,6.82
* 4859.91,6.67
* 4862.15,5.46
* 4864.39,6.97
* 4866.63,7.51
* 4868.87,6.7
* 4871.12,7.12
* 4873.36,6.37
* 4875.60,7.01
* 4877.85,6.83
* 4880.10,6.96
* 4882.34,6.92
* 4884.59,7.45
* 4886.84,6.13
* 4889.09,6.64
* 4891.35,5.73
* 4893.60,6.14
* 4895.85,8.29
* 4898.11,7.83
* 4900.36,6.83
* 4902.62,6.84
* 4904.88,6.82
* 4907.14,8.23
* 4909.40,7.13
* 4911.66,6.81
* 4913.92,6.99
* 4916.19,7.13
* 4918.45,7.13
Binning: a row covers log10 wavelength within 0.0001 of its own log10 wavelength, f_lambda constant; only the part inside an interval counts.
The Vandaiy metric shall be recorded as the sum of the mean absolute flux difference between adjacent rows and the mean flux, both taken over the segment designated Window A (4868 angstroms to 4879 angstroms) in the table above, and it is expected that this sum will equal 7.30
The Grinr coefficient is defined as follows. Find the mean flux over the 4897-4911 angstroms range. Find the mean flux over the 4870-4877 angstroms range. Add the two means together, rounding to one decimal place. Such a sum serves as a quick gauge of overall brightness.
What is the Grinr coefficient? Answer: 14.1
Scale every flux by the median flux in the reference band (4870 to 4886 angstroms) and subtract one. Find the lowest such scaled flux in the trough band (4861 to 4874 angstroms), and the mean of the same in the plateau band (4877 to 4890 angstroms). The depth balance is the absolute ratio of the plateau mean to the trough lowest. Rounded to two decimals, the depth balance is 0.09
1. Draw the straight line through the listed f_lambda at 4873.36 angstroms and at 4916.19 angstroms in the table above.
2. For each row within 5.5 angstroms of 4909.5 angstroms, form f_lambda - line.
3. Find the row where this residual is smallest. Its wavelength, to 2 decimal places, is 4911.66 angstroms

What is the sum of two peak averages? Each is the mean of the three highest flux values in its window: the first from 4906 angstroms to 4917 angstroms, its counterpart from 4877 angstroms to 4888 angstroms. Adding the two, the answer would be 14.6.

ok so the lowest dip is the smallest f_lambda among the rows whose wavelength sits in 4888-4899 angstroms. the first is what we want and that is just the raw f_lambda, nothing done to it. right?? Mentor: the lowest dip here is 5.73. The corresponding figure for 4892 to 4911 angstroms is 6.14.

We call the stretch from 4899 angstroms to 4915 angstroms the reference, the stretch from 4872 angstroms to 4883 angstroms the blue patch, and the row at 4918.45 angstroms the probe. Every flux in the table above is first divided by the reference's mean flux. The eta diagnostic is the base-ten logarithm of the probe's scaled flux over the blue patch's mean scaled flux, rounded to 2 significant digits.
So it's 0.019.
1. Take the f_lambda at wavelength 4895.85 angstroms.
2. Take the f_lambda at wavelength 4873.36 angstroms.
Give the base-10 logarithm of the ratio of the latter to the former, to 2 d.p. -0.11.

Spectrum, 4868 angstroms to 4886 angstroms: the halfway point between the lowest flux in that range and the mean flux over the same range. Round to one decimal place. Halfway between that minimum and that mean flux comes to 6.6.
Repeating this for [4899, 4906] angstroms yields 6.8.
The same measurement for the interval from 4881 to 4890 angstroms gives 6.5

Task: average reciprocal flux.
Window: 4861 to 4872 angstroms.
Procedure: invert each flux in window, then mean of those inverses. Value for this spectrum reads 0.150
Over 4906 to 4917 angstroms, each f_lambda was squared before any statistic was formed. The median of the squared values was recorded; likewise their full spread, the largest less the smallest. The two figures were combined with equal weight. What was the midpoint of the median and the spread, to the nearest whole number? 36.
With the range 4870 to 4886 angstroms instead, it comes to 32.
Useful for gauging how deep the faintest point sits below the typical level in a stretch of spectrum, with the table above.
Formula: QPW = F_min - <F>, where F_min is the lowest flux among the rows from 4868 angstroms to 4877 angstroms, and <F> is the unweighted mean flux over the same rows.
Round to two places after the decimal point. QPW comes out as -0.43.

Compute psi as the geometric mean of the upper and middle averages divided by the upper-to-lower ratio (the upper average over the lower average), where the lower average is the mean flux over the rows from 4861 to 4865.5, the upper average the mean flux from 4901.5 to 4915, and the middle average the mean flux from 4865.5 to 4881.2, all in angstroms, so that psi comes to 6.1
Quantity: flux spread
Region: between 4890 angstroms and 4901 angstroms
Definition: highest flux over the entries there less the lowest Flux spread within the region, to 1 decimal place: 2.6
